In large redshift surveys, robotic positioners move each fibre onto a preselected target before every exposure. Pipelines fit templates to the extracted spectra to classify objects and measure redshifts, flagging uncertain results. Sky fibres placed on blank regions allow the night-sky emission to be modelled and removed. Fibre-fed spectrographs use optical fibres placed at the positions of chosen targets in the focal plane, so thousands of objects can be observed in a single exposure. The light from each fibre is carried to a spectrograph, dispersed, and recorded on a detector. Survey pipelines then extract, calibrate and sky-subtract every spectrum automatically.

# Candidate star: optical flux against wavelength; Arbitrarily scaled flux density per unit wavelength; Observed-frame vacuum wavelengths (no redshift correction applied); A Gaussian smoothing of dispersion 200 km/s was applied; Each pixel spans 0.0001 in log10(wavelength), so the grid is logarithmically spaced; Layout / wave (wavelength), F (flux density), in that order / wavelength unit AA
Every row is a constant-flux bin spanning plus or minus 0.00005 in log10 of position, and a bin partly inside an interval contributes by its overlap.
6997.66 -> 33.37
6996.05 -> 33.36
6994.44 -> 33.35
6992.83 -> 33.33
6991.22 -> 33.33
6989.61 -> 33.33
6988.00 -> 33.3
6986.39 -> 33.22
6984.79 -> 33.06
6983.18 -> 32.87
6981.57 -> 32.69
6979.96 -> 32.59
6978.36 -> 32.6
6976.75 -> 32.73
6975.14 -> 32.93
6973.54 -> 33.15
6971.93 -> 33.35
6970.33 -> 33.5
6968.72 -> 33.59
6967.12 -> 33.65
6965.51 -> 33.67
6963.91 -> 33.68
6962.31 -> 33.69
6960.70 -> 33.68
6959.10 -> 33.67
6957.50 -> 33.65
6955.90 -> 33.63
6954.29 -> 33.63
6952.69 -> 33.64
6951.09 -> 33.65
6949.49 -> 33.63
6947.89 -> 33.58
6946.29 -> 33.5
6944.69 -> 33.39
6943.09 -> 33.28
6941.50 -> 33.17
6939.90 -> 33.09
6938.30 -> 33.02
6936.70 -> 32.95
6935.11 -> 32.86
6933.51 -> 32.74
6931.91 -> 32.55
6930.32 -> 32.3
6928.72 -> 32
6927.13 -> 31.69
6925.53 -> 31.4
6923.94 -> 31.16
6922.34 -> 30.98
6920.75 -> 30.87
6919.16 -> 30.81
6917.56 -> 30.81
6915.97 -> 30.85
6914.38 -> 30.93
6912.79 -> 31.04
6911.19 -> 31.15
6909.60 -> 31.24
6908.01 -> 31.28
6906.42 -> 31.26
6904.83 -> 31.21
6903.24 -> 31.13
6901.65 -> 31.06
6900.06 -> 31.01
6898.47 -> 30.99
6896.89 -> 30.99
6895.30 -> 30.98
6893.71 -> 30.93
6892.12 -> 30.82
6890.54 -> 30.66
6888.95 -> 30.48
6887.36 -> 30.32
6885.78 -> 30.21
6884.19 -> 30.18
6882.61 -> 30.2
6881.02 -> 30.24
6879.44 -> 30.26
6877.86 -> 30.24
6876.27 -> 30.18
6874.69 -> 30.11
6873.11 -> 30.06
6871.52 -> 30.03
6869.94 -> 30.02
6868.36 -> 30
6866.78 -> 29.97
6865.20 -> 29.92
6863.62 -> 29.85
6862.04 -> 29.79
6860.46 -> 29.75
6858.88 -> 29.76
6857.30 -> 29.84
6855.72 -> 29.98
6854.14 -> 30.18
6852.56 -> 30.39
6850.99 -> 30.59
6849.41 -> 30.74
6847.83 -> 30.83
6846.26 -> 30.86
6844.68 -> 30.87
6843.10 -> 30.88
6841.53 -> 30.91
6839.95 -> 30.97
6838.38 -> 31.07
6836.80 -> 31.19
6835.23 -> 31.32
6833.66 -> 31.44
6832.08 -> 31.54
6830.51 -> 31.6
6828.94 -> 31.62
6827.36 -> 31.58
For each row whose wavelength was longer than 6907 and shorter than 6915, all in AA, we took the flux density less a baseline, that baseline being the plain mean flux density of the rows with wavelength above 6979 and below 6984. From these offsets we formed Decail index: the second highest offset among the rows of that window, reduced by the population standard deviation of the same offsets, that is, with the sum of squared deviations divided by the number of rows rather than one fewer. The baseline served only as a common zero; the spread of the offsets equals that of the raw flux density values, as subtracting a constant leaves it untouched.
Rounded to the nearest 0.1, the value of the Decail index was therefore -1.6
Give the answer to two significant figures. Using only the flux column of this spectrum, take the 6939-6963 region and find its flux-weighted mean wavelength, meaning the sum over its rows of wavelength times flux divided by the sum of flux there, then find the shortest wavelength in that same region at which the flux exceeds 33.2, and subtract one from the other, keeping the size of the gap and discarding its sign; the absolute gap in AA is 8.0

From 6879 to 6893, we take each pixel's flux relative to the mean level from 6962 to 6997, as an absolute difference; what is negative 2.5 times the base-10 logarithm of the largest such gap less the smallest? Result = 0.48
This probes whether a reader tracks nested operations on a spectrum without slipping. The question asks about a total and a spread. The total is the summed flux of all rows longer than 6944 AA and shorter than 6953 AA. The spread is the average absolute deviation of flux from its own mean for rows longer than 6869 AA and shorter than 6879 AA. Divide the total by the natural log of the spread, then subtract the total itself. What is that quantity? -277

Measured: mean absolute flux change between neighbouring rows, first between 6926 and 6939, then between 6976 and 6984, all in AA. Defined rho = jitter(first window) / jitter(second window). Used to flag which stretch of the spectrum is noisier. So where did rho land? 1.8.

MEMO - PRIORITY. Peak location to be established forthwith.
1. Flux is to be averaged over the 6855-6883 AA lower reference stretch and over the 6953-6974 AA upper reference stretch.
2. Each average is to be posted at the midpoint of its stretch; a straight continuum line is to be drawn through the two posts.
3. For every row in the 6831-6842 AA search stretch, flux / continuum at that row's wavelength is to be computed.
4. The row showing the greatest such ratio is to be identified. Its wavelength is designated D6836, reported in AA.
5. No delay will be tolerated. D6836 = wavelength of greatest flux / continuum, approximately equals 6832.08 AA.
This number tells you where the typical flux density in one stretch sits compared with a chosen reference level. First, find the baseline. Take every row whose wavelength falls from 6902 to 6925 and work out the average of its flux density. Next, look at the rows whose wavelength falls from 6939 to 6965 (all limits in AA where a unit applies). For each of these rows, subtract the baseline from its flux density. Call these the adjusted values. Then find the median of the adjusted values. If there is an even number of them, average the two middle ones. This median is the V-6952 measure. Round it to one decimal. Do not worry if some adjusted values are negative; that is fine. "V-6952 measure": 2.6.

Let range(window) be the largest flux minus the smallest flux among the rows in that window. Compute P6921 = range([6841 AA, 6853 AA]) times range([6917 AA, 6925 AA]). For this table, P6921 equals 0.182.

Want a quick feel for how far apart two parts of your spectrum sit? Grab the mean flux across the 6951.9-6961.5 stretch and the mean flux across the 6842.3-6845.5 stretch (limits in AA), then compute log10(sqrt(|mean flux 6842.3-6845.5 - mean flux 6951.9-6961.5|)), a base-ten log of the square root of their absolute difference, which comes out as 0.22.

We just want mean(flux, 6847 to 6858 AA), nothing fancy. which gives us 30.4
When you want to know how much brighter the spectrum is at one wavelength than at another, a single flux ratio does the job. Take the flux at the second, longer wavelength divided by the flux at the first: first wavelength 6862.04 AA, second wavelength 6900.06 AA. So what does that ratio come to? 1.041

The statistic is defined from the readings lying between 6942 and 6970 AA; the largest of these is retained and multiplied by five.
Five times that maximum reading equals 168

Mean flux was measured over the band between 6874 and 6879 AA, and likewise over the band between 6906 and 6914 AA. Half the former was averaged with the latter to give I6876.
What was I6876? 23.1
